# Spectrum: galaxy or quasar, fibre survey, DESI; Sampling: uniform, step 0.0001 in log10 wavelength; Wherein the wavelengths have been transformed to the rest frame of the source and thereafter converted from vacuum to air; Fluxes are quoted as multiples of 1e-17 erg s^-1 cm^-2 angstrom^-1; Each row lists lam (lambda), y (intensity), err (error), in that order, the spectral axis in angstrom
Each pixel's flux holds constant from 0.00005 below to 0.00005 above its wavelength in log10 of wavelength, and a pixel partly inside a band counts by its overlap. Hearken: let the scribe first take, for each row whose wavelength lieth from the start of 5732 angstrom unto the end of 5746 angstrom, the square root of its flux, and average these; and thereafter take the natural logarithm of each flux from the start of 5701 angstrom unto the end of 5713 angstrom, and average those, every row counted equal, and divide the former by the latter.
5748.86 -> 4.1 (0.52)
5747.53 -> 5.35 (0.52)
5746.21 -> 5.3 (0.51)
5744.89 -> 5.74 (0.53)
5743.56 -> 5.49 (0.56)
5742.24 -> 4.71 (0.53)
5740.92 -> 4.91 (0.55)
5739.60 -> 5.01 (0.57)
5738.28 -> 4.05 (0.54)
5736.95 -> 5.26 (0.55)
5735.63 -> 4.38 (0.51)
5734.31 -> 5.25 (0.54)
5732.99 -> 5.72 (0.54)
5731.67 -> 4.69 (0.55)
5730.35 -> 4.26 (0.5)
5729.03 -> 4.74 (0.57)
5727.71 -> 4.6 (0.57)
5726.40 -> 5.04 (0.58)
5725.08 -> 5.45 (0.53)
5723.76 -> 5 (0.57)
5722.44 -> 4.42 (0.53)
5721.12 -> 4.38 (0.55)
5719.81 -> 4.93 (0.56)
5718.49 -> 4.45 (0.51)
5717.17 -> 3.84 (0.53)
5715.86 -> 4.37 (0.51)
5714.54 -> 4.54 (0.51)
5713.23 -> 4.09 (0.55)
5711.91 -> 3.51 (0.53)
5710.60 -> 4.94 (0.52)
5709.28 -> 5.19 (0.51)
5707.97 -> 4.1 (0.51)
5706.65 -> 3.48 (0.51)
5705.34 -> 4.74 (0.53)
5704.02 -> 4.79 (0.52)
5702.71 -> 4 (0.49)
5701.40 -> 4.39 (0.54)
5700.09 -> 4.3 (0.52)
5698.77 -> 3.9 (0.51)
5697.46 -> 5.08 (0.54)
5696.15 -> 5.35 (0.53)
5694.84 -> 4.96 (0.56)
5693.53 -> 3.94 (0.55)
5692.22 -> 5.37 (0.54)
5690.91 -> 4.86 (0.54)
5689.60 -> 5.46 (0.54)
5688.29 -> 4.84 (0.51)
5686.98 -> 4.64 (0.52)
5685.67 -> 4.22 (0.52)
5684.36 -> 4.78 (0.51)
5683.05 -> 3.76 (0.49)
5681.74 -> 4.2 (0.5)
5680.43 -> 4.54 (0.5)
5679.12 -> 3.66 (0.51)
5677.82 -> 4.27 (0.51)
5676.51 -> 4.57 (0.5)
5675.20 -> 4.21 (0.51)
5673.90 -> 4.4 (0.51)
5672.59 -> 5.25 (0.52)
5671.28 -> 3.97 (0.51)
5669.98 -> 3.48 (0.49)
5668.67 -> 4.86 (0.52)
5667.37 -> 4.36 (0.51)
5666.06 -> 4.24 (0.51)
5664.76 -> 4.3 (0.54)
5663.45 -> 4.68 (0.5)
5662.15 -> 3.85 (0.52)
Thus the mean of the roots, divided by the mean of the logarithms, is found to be 1.54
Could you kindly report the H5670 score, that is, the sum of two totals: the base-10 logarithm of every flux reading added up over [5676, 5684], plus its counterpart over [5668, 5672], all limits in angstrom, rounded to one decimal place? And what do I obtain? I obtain 5.5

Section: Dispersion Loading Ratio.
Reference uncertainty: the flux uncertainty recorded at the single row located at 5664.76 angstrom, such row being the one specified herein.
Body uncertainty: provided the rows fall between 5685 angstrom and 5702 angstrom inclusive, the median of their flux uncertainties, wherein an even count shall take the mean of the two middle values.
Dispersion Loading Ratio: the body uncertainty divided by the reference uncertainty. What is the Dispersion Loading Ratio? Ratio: 1.00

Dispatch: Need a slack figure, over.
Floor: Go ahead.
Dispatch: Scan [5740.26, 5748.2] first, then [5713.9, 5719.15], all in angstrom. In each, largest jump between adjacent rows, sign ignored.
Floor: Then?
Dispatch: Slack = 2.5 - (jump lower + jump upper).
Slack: 1.1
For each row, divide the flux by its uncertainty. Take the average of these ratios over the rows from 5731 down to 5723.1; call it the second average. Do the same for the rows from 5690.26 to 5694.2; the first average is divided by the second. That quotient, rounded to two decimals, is 0.99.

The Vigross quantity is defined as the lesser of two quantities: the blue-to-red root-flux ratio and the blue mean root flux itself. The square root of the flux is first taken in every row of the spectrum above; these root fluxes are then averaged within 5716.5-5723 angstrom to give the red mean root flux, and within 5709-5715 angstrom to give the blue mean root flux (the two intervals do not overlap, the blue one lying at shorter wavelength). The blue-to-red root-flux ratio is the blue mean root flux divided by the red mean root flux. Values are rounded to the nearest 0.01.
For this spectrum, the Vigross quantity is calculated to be 1.00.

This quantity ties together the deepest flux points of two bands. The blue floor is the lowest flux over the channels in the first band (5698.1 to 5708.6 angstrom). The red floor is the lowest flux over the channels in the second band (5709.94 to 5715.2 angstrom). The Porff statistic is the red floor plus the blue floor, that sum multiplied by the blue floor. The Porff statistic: 24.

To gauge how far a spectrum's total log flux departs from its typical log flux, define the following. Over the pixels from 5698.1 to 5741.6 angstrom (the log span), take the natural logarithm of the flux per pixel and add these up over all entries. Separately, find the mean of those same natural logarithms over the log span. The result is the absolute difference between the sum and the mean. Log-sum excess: 48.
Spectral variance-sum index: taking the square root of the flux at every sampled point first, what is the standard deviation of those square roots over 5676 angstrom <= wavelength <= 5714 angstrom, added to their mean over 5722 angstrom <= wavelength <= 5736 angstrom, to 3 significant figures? 2.34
